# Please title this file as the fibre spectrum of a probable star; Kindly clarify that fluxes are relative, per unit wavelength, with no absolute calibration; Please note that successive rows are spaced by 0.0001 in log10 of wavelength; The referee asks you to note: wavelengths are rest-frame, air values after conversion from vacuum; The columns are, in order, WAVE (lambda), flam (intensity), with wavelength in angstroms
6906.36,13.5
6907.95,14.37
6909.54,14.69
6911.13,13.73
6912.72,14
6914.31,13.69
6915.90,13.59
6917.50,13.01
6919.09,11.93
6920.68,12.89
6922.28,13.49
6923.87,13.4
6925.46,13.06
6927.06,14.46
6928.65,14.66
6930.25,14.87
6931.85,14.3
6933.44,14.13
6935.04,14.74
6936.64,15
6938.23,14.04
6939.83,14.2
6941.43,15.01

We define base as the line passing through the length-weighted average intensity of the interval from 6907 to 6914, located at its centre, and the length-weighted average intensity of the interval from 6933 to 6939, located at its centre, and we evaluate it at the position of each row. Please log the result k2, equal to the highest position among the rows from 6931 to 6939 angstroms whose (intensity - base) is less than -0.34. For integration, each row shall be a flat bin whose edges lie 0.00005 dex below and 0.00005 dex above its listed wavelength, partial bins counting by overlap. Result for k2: 6938.23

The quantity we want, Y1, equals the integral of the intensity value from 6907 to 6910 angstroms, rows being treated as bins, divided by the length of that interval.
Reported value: 14.5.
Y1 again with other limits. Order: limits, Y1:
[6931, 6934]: 14.2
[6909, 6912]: 14.2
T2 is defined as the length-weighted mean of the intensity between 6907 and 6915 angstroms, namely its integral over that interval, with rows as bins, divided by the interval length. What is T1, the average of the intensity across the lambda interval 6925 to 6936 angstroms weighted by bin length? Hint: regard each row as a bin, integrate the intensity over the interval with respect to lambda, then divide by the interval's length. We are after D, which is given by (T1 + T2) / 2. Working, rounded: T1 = 14.4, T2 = 14.1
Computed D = 14.2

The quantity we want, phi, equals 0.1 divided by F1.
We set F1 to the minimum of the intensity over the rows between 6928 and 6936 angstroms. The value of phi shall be 0.0071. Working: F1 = 14.13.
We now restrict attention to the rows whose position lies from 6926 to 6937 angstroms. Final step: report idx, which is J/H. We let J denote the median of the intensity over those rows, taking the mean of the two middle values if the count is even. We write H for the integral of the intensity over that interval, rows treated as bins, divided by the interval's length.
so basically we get 1.01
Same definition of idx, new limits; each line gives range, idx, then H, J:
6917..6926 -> 1.00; 13.0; 13.0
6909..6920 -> 1.01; 13.5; 13.7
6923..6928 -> 0.98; 13.7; 13.4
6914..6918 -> 1.01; 13.4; 13.6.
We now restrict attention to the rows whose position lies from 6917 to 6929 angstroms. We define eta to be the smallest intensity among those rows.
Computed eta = 11.93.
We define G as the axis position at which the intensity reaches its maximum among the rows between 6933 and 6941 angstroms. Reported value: 6936.64 angstroms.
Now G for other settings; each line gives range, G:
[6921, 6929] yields 6928.65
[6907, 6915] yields 6909.54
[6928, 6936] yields 6930.25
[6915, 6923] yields 6915.90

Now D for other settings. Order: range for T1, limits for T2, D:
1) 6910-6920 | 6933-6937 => 14.0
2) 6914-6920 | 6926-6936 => 13.7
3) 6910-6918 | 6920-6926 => 13.4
